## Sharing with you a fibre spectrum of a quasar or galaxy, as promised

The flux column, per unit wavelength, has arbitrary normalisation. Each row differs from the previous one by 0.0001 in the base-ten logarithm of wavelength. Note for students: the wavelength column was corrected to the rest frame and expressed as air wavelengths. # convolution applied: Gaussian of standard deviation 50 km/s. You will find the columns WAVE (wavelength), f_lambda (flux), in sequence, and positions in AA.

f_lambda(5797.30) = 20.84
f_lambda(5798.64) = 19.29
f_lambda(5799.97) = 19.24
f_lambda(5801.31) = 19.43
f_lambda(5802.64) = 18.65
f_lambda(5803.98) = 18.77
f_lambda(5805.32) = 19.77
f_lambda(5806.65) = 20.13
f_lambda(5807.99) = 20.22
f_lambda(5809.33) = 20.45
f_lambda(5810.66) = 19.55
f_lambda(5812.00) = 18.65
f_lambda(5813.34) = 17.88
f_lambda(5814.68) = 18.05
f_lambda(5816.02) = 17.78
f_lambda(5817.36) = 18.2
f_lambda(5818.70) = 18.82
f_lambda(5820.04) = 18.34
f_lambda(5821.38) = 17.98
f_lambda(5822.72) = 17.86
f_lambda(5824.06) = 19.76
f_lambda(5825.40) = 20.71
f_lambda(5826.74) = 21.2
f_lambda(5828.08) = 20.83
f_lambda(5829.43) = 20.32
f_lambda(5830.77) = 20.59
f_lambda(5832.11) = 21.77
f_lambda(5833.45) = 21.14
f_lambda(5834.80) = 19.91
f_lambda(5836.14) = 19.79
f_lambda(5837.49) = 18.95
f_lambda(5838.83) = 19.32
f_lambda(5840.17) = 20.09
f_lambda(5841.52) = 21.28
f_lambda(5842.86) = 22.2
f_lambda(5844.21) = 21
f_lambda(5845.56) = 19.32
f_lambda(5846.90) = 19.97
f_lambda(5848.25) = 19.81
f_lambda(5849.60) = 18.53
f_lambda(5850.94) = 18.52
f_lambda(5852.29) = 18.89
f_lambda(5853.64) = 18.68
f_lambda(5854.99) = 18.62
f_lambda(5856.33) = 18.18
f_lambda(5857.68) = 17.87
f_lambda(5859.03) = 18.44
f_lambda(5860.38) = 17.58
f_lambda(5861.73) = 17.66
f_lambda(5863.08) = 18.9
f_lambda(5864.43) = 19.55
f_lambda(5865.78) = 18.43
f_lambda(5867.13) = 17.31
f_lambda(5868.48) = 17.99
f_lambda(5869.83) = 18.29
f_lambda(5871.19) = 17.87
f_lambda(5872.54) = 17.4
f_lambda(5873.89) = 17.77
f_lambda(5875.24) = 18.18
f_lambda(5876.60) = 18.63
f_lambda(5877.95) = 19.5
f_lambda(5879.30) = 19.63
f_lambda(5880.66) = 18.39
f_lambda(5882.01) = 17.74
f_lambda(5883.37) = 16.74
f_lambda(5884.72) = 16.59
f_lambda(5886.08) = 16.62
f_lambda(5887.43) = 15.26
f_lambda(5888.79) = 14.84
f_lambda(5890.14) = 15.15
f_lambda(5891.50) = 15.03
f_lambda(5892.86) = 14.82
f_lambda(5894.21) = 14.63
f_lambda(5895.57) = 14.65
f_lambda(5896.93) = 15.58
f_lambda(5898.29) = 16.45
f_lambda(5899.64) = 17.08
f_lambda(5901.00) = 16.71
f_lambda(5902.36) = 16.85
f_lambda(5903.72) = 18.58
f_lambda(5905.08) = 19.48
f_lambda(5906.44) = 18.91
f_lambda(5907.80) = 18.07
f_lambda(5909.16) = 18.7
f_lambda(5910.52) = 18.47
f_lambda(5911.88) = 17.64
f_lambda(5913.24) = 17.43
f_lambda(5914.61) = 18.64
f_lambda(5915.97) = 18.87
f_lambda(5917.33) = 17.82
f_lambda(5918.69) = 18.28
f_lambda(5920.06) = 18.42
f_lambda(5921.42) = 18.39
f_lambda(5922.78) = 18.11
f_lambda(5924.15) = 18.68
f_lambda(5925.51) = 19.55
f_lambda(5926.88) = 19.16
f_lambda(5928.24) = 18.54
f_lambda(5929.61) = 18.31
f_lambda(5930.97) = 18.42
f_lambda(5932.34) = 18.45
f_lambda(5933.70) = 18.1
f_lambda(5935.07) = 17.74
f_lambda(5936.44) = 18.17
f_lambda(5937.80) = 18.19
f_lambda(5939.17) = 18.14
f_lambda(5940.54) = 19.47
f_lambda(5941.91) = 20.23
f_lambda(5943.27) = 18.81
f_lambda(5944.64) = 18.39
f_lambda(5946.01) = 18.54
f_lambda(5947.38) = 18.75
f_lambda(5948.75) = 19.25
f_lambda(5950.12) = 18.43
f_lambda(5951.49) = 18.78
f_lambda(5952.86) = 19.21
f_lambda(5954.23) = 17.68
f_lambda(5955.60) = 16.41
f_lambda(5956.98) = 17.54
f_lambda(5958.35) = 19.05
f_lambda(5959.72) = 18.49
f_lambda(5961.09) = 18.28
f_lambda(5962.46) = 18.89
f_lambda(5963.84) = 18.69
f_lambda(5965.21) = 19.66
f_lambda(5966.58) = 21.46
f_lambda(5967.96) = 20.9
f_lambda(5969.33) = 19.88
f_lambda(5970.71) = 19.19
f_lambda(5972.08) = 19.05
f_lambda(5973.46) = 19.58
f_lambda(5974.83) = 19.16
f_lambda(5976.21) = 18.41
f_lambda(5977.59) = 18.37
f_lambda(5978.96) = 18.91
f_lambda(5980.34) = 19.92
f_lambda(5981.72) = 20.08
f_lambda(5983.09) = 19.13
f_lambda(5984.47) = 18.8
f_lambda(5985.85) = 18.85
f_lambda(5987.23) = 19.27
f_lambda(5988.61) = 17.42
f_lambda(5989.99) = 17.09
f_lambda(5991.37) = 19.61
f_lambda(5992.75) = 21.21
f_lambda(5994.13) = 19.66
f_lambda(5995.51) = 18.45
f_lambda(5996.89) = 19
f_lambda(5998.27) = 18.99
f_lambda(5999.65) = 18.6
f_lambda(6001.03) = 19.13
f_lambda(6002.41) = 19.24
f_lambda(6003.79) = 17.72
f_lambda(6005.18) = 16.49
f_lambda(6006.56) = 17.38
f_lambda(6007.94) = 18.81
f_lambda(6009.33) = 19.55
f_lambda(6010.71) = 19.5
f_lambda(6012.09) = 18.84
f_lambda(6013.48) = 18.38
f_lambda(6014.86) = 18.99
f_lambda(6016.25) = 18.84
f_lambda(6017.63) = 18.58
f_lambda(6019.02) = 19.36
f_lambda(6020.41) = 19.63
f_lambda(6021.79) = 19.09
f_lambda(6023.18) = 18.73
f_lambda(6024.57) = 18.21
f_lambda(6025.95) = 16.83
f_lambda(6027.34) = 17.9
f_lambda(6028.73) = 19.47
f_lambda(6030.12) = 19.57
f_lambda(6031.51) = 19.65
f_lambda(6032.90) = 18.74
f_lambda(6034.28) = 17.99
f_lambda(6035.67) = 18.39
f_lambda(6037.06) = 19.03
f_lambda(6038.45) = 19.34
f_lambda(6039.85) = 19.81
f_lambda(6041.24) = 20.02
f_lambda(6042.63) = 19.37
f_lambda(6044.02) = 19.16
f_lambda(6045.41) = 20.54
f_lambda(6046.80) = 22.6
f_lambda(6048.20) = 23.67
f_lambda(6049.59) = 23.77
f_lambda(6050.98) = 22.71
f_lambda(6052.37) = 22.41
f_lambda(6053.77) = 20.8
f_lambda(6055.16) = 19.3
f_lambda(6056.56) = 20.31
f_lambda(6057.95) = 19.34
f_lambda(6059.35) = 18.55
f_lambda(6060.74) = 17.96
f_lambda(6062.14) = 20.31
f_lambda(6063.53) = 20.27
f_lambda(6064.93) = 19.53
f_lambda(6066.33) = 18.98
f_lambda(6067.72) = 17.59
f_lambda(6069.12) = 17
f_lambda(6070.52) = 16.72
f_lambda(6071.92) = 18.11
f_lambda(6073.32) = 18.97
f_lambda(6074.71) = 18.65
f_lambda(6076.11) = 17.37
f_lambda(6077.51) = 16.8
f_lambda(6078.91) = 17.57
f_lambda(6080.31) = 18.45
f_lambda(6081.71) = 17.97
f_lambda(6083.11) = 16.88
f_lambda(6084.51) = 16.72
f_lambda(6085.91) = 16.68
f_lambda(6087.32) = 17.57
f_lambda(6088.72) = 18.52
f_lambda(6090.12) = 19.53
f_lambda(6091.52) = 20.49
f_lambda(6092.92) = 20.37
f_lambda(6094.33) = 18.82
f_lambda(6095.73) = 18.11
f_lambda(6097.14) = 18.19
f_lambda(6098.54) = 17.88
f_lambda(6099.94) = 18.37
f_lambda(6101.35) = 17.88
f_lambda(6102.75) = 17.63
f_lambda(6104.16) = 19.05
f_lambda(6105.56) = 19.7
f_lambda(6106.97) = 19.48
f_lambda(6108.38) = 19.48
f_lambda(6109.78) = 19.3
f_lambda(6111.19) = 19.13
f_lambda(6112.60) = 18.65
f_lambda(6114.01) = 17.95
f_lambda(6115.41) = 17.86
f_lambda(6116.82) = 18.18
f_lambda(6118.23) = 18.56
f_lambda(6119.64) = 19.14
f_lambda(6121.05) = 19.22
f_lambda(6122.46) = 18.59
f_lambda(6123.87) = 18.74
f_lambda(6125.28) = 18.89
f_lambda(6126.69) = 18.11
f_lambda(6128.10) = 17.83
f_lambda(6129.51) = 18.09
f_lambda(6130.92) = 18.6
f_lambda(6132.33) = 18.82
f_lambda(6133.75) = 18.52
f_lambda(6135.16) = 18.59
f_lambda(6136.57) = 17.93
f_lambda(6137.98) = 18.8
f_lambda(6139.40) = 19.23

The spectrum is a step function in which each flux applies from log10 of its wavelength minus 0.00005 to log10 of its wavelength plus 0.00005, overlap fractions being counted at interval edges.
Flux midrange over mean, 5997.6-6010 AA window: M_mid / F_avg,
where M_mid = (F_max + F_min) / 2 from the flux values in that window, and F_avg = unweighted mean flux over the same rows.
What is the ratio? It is 0.98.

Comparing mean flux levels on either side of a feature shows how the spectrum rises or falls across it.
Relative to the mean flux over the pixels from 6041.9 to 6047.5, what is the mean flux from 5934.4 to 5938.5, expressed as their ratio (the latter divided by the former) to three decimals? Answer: 0.883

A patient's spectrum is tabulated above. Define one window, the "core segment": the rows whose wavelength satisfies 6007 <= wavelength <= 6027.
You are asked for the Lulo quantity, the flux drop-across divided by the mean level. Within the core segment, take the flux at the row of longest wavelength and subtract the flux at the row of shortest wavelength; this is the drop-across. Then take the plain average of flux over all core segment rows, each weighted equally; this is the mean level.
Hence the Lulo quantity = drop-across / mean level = -0.11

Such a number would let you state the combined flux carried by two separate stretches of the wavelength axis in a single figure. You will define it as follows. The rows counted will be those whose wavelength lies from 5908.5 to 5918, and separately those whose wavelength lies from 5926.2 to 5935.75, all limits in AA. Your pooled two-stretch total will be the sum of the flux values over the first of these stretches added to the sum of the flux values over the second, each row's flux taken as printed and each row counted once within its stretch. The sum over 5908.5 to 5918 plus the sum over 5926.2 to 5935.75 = 256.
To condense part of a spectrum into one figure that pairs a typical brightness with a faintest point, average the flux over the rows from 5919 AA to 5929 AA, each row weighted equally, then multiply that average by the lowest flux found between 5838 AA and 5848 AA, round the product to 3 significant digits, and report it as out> 361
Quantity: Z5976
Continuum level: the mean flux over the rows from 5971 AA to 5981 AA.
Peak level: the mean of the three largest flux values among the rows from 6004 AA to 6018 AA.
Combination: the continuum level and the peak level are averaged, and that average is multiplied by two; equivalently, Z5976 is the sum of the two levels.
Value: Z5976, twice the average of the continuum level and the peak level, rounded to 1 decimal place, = 38.4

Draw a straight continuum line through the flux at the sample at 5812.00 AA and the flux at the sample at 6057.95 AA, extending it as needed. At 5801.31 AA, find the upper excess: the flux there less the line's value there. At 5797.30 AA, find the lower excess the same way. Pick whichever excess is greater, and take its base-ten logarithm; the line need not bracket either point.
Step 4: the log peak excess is 0.35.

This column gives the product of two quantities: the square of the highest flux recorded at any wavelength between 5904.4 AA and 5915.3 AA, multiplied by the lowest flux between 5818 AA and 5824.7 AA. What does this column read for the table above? 6777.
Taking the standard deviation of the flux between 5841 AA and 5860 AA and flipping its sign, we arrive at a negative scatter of -1.3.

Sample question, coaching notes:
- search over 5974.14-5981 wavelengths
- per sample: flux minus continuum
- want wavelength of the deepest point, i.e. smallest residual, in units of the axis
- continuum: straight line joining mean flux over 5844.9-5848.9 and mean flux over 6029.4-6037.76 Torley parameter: 5977.59 AA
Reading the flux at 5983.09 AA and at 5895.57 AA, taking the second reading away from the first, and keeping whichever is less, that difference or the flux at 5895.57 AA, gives 4.5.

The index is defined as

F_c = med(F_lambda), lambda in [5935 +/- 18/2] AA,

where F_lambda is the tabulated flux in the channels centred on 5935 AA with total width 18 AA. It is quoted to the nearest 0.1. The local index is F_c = 18.4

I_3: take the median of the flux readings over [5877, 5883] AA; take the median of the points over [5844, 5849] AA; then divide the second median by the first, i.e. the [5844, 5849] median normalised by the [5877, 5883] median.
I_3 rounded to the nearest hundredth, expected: 1.05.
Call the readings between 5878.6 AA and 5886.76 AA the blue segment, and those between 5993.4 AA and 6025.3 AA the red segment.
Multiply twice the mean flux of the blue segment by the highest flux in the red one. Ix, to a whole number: 693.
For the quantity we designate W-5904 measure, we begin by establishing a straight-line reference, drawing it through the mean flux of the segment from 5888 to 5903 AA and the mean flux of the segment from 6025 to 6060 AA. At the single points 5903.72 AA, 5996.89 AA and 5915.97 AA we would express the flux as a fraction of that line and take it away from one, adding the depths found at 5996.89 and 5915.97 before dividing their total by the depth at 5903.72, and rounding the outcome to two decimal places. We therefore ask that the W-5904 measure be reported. 1.07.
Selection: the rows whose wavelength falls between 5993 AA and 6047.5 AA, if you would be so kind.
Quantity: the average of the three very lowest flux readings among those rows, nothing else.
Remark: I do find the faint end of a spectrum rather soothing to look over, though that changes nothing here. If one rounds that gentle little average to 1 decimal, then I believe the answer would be 16.9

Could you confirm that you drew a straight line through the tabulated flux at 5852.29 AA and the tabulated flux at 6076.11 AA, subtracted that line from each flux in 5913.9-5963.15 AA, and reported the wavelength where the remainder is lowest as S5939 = 5955.60 AA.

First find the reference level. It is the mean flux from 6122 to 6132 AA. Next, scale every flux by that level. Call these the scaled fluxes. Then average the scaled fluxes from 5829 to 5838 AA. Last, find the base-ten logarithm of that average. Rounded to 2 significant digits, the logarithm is 0.044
